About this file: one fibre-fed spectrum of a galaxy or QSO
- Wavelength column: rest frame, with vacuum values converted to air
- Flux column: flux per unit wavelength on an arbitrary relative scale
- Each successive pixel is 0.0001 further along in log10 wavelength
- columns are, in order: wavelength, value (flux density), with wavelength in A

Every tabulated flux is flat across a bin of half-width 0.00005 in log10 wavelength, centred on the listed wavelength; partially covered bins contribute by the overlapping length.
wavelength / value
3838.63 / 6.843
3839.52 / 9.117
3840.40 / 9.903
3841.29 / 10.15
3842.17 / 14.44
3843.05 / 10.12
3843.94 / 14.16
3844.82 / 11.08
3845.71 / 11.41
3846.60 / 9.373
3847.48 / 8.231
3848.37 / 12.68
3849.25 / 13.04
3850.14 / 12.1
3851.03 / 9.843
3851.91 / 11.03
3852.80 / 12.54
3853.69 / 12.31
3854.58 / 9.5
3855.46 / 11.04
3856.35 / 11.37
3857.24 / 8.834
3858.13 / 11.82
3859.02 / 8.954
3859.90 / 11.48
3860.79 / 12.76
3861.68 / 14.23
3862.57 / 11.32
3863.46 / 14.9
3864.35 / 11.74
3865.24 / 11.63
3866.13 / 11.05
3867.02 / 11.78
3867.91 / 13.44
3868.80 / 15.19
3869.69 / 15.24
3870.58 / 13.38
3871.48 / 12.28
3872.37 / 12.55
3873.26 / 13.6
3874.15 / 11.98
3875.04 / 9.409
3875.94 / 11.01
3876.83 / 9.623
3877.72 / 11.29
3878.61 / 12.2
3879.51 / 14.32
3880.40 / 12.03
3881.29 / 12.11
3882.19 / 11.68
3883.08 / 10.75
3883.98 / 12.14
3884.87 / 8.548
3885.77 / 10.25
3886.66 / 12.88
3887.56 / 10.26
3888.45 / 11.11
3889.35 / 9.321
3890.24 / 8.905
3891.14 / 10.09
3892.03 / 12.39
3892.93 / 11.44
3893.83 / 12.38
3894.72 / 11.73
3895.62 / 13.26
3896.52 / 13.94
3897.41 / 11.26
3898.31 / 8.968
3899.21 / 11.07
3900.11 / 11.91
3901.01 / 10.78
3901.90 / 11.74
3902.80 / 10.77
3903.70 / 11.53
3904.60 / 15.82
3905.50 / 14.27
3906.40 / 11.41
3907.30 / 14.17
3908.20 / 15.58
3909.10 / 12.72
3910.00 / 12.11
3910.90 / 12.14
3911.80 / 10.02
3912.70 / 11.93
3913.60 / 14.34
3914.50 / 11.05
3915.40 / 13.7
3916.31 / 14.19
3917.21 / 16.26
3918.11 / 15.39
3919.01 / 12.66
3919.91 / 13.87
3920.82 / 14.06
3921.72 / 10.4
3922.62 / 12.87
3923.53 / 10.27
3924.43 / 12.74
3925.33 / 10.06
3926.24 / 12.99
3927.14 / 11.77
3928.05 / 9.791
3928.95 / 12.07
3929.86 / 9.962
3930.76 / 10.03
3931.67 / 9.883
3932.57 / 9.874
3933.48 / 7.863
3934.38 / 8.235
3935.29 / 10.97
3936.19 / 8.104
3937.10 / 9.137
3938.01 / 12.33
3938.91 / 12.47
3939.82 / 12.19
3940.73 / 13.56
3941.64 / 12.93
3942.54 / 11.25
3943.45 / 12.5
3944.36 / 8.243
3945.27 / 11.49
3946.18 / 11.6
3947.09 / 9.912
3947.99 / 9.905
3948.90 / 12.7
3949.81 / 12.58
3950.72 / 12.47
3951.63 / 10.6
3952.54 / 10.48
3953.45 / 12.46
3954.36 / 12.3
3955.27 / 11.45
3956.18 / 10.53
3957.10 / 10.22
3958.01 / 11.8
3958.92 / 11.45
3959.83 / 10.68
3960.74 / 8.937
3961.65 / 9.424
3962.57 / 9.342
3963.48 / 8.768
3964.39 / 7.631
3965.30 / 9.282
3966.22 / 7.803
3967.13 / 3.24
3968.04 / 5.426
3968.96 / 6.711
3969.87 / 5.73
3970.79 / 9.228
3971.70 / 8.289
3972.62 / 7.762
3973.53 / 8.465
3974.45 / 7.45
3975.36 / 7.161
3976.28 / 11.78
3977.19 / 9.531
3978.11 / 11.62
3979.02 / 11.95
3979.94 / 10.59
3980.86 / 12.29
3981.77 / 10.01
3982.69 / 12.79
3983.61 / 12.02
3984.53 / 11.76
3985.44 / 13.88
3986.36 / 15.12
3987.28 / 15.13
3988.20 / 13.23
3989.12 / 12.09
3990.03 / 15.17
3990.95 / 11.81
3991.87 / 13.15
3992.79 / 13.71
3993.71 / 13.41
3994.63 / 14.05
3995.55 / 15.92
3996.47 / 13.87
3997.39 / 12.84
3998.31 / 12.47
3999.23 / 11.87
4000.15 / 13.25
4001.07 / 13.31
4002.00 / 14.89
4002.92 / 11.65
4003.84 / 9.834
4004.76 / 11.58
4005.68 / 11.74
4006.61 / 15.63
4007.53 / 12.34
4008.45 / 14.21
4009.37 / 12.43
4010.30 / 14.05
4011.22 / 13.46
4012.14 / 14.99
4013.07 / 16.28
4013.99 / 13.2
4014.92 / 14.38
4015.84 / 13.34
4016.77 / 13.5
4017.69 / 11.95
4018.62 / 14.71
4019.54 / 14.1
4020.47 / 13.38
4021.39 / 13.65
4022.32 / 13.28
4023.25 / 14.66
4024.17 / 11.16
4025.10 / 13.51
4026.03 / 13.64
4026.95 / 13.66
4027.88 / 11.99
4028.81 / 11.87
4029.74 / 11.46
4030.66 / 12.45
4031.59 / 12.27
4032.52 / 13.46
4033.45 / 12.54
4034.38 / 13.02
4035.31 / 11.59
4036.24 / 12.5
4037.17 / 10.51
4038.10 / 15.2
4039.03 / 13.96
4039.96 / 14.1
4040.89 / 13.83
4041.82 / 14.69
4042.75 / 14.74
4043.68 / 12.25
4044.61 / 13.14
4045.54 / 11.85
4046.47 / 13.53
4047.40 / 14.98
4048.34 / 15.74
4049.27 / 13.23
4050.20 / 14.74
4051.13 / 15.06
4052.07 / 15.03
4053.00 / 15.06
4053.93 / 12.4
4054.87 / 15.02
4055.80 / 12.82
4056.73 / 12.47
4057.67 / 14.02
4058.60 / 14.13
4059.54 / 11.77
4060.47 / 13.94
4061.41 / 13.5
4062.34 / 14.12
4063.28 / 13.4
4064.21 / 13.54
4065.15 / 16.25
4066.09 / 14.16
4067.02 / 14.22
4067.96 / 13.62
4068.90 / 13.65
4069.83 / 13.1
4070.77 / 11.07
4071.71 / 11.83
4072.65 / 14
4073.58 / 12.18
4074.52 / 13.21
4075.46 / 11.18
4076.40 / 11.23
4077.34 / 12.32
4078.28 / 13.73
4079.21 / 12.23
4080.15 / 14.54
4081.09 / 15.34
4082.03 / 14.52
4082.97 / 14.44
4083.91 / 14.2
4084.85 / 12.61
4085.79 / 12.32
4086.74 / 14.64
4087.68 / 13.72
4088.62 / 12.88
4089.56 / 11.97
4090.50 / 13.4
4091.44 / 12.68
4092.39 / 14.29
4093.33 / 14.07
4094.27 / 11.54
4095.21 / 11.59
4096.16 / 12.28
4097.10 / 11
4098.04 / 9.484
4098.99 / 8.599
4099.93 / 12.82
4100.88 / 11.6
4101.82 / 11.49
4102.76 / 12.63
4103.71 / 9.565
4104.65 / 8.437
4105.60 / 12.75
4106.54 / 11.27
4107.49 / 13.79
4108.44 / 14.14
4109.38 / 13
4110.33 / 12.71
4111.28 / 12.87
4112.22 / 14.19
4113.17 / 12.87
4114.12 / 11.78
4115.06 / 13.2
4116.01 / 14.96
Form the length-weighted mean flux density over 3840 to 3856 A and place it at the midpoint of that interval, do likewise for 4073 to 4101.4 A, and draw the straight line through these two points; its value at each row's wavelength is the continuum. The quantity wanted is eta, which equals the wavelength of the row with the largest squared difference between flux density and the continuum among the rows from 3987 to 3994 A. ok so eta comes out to 3990.03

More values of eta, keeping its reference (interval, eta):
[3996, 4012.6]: 4006.61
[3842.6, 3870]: 3869.69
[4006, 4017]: 4013.07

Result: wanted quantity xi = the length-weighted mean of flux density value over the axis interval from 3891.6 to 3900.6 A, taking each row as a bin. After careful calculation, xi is 11.8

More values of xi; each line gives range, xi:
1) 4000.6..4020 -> 13.4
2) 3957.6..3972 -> 8.3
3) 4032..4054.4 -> 13.6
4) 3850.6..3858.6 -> 10.9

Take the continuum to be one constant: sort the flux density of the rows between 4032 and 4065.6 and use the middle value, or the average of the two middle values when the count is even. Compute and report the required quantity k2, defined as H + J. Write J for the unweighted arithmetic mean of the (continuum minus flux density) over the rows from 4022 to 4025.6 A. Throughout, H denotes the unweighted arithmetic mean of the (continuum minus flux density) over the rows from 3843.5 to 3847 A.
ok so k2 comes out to 2.7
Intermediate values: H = 2.2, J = 0.5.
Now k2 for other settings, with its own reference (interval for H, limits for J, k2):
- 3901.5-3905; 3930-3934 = 5.5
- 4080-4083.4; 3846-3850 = 1.8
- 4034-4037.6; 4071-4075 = 2.7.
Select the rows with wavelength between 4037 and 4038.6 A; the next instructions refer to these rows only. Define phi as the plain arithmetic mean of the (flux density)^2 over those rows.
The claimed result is 171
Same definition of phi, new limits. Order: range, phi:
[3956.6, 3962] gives 110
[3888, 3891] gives 97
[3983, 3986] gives 158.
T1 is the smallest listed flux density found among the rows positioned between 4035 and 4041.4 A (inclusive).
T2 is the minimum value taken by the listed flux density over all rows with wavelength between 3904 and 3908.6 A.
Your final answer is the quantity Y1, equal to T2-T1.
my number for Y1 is 0.9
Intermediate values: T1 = 10.51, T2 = 11.41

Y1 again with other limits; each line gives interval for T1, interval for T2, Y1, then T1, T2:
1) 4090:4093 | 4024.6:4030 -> -1.2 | 12.68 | 11.46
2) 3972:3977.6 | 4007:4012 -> 5.2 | 7.161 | 12.34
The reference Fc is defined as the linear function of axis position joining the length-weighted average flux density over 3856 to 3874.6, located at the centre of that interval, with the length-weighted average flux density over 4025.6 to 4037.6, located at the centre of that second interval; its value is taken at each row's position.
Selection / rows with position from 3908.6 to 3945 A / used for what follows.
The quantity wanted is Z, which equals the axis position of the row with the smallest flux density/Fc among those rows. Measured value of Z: 3933.48 A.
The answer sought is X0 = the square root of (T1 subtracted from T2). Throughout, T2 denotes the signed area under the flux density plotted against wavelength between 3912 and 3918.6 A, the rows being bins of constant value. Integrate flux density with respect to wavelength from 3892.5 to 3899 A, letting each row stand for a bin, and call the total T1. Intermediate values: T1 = 77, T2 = 90.4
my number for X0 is 3.7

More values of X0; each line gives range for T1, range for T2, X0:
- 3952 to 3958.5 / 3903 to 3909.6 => 4.0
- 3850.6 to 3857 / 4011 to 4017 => 3.8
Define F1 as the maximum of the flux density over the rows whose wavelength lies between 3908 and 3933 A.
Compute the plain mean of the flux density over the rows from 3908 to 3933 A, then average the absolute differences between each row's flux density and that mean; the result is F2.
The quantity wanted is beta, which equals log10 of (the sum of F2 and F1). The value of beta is 1.252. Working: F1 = 16.26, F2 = 1.59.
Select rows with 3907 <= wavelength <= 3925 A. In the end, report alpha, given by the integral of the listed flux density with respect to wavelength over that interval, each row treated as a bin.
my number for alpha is 234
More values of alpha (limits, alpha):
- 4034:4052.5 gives 253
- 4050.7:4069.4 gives 260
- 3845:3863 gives 201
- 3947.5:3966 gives 196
